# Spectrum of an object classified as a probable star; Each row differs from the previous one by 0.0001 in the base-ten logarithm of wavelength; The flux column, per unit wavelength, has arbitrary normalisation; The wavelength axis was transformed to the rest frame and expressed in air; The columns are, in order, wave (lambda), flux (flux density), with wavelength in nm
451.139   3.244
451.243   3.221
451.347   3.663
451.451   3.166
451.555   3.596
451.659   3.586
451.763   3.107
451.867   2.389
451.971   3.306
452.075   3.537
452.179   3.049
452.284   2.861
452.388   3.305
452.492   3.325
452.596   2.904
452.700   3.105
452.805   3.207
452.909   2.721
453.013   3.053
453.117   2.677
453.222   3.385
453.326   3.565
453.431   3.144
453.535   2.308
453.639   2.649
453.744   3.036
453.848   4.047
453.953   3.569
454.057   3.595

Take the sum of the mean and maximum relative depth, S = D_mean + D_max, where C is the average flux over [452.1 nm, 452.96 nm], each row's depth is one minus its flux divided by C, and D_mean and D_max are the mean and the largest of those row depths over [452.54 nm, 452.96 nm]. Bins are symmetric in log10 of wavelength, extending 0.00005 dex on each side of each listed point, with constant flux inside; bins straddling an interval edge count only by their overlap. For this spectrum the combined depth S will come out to 0.14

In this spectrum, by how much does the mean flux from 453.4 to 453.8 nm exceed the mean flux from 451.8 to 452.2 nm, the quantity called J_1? -0.29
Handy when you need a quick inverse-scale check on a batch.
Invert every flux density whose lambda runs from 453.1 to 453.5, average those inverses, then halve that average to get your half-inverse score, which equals 0.158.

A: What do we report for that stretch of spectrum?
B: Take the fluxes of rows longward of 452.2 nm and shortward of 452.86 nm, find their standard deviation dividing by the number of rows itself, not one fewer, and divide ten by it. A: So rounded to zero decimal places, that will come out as 55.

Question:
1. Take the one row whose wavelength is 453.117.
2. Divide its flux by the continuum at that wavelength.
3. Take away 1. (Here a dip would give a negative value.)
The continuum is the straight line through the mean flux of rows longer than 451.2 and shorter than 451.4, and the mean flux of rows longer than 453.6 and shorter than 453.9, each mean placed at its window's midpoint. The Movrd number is -0.19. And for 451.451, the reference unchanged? -0.08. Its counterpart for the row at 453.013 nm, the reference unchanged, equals -0.08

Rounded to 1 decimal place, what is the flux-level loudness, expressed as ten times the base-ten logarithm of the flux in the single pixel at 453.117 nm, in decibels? 4.3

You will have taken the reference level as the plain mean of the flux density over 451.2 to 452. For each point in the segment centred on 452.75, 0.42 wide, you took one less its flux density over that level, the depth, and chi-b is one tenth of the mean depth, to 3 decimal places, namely 0.008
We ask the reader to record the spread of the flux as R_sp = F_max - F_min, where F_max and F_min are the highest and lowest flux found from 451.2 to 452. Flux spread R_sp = 1.3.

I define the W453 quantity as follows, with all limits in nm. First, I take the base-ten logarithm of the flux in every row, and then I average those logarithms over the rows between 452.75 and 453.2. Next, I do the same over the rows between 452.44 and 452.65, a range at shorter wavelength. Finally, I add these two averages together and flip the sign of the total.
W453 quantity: -0.96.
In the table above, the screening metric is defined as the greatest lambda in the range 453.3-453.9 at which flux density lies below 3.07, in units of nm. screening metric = 453.744 nm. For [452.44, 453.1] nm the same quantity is 453.013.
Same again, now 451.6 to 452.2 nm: 452.179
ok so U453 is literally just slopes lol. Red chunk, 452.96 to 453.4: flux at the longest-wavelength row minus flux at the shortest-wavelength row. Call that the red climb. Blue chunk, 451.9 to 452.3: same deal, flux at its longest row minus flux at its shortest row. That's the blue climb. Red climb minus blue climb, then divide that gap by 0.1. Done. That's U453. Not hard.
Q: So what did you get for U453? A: 10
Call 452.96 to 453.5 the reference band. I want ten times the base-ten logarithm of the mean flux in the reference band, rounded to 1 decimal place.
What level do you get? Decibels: 5.0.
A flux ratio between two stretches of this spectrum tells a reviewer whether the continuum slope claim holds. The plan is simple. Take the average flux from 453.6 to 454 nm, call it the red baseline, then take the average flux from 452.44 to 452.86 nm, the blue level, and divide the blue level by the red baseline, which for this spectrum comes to 0.94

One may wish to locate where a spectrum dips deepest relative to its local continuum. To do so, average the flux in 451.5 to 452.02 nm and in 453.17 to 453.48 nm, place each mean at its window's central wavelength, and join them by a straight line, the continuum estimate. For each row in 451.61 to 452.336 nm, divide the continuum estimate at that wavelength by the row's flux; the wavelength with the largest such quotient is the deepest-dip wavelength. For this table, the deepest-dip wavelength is 451.867 nm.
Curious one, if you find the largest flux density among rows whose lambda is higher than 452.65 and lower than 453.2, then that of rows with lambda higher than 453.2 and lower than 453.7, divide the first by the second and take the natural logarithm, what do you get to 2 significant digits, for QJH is -0.11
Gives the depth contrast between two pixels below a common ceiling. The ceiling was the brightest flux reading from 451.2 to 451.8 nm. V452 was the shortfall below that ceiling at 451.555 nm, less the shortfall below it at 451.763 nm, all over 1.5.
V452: -0.326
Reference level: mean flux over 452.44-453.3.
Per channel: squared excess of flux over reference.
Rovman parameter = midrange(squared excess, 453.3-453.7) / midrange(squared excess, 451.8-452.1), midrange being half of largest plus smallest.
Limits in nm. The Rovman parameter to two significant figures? 1.1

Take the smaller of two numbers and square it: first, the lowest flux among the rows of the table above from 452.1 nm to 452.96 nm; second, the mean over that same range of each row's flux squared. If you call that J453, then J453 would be 7.4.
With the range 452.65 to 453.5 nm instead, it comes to 7.2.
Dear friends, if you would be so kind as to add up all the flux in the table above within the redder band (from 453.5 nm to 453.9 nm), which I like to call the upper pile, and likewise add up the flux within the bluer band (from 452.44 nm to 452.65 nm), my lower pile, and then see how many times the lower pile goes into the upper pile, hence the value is 1.9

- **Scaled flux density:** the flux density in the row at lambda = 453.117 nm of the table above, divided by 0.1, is 26.8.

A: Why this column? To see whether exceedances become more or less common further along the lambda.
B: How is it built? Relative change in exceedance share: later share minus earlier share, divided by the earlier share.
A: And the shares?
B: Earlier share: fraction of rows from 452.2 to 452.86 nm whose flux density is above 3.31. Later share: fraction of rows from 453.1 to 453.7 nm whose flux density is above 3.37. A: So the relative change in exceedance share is 1.0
